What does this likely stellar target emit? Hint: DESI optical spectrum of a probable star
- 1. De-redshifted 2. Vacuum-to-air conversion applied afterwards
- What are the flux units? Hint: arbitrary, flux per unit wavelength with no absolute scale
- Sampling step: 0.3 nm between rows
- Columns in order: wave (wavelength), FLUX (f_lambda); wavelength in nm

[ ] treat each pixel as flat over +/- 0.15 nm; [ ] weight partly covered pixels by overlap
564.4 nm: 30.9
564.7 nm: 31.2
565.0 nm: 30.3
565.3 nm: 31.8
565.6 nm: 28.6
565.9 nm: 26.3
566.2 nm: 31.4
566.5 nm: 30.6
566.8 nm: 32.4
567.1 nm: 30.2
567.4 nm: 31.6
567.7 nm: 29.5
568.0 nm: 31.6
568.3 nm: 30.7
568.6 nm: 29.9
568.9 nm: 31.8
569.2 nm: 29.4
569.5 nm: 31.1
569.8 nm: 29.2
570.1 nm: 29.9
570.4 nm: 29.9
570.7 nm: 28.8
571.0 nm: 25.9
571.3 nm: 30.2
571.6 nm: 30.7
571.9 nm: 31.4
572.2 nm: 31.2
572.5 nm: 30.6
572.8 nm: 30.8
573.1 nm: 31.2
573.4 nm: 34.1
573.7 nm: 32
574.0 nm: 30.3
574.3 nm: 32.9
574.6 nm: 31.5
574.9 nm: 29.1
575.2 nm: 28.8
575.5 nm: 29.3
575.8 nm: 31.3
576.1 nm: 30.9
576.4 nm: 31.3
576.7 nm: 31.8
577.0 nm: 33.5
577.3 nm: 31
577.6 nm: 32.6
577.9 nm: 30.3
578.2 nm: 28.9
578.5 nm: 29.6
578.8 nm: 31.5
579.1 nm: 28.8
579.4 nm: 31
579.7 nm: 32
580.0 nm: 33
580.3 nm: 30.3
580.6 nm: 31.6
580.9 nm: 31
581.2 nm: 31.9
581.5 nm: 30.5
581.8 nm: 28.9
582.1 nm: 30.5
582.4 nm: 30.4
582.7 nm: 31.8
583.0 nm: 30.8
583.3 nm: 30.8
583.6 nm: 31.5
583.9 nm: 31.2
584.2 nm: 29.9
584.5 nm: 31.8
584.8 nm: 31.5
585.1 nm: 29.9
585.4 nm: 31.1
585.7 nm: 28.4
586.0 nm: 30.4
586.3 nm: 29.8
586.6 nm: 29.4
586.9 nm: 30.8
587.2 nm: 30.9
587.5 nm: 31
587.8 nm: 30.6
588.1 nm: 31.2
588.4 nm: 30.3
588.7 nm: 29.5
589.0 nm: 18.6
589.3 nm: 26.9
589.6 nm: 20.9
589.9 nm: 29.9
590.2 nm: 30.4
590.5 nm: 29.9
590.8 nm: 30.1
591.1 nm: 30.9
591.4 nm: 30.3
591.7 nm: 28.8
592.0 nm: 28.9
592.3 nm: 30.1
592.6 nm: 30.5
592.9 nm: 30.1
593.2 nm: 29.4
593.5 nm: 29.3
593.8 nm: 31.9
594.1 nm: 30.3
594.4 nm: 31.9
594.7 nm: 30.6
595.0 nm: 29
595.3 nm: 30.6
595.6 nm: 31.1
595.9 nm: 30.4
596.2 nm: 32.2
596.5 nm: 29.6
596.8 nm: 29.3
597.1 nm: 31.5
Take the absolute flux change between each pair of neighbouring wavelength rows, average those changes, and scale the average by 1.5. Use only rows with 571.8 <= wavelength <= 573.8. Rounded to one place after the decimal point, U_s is 1.6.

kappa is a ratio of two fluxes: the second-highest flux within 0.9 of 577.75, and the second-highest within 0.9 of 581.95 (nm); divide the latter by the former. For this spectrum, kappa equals 0.98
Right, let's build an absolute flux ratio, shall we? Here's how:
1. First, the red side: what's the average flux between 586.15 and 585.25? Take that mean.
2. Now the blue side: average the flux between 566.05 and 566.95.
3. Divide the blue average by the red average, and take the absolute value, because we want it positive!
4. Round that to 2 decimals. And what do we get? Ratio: 1.05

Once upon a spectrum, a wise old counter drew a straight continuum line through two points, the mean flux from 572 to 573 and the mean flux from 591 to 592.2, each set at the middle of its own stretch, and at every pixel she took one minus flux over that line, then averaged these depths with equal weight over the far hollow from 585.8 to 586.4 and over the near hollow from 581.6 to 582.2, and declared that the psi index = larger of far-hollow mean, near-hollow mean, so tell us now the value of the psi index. 0.020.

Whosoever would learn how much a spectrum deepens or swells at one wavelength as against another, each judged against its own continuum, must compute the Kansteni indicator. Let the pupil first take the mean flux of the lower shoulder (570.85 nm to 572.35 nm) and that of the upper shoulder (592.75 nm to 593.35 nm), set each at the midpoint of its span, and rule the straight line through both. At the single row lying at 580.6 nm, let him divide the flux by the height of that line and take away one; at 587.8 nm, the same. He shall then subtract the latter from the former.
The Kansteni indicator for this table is 0.032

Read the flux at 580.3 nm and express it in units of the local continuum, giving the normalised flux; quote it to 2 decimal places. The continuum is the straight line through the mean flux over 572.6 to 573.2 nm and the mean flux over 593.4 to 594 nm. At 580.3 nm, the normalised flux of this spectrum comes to 0.98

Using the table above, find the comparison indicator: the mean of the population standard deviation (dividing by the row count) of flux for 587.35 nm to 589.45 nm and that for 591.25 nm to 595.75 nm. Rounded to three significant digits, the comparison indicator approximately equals 2.57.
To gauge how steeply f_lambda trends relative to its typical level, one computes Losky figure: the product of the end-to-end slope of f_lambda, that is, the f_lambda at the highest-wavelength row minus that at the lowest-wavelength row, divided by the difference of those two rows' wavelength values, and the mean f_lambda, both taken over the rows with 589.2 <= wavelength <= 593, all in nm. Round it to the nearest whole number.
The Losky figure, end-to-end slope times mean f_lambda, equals 26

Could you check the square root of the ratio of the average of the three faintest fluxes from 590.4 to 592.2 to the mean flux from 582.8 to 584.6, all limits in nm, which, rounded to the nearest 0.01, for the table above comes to 0.97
